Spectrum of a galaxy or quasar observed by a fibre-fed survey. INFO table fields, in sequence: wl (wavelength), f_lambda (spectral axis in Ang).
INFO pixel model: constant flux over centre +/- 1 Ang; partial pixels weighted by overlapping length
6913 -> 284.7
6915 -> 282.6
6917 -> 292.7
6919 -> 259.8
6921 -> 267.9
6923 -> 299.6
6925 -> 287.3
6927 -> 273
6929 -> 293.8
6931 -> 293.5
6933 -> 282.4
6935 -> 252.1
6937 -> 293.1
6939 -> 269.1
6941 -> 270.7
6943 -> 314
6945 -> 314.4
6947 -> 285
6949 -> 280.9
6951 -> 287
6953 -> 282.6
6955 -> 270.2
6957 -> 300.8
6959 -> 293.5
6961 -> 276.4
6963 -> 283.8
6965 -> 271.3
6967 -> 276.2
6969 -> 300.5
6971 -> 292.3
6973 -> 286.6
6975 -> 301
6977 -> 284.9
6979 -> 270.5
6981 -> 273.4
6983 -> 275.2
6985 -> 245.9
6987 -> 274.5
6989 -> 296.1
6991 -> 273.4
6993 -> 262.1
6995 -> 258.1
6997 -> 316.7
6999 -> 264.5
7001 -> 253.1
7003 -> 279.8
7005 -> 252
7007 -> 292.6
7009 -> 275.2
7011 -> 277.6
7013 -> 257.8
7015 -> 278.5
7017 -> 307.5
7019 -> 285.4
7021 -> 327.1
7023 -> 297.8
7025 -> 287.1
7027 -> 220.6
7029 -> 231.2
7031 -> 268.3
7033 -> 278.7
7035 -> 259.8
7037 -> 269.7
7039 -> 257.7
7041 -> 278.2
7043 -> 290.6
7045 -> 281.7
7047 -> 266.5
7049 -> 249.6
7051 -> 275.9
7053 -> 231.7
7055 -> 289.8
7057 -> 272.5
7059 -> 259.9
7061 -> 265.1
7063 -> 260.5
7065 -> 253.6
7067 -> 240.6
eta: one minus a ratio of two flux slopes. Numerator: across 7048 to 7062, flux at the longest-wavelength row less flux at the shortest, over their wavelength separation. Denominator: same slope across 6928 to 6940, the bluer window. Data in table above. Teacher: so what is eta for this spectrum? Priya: 1.5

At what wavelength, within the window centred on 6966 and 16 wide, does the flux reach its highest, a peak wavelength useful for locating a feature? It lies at 6969 Ang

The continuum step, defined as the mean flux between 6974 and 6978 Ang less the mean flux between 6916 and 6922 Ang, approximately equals 19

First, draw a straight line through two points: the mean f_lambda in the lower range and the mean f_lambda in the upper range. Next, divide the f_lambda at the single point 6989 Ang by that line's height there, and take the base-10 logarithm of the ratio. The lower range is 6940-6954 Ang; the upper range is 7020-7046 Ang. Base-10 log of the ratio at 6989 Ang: 0.021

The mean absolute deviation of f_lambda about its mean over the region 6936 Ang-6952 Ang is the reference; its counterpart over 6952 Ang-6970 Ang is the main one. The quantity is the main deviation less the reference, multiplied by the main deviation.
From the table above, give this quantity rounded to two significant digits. -37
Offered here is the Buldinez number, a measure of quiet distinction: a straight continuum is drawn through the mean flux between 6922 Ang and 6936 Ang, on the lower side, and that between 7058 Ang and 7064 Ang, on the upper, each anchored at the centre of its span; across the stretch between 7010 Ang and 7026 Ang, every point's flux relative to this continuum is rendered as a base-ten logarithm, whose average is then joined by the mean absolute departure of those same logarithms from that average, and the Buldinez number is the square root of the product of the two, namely 0.0274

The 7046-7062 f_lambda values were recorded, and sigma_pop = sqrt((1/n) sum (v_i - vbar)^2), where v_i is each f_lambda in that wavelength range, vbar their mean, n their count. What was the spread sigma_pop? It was 16.4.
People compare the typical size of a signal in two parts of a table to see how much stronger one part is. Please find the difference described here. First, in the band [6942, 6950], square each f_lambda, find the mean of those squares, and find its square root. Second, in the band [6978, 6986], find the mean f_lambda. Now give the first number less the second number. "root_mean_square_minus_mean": 33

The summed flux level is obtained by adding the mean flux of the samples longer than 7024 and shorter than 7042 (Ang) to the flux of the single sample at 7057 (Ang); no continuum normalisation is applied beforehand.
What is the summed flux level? 534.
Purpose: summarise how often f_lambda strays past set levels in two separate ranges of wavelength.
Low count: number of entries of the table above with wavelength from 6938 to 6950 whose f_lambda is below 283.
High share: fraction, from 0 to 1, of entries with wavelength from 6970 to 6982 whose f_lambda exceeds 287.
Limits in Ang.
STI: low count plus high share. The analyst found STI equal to 3.3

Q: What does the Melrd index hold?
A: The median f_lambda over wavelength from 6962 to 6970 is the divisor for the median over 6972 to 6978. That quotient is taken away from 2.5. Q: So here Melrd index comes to 1.48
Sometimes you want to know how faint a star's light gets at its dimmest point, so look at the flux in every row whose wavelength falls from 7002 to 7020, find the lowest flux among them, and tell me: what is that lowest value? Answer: 252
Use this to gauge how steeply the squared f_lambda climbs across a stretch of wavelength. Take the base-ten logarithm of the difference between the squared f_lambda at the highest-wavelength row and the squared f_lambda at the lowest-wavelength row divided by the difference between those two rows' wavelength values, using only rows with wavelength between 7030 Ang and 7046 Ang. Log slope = 2.7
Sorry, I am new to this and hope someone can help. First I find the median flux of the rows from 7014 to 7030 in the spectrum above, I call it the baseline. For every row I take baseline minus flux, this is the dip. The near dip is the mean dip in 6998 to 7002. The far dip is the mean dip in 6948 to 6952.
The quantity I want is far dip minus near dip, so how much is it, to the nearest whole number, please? -25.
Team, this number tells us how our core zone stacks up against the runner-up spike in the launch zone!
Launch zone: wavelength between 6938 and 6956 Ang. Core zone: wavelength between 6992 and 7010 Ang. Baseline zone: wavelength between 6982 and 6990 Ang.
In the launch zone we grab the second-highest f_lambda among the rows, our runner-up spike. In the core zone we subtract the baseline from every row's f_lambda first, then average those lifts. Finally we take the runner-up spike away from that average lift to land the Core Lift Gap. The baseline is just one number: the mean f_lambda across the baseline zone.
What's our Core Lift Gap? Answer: -314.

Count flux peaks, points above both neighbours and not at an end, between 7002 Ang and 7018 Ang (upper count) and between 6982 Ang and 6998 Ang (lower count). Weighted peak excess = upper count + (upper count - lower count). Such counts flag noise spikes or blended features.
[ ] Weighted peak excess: 3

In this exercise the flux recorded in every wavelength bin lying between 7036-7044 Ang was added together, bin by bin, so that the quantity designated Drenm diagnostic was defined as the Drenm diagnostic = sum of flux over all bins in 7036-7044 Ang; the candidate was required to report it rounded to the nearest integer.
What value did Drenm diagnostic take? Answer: 1096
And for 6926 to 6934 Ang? 1143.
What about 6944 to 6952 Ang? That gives 1167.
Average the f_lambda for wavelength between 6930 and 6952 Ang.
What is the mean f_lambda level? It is 286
